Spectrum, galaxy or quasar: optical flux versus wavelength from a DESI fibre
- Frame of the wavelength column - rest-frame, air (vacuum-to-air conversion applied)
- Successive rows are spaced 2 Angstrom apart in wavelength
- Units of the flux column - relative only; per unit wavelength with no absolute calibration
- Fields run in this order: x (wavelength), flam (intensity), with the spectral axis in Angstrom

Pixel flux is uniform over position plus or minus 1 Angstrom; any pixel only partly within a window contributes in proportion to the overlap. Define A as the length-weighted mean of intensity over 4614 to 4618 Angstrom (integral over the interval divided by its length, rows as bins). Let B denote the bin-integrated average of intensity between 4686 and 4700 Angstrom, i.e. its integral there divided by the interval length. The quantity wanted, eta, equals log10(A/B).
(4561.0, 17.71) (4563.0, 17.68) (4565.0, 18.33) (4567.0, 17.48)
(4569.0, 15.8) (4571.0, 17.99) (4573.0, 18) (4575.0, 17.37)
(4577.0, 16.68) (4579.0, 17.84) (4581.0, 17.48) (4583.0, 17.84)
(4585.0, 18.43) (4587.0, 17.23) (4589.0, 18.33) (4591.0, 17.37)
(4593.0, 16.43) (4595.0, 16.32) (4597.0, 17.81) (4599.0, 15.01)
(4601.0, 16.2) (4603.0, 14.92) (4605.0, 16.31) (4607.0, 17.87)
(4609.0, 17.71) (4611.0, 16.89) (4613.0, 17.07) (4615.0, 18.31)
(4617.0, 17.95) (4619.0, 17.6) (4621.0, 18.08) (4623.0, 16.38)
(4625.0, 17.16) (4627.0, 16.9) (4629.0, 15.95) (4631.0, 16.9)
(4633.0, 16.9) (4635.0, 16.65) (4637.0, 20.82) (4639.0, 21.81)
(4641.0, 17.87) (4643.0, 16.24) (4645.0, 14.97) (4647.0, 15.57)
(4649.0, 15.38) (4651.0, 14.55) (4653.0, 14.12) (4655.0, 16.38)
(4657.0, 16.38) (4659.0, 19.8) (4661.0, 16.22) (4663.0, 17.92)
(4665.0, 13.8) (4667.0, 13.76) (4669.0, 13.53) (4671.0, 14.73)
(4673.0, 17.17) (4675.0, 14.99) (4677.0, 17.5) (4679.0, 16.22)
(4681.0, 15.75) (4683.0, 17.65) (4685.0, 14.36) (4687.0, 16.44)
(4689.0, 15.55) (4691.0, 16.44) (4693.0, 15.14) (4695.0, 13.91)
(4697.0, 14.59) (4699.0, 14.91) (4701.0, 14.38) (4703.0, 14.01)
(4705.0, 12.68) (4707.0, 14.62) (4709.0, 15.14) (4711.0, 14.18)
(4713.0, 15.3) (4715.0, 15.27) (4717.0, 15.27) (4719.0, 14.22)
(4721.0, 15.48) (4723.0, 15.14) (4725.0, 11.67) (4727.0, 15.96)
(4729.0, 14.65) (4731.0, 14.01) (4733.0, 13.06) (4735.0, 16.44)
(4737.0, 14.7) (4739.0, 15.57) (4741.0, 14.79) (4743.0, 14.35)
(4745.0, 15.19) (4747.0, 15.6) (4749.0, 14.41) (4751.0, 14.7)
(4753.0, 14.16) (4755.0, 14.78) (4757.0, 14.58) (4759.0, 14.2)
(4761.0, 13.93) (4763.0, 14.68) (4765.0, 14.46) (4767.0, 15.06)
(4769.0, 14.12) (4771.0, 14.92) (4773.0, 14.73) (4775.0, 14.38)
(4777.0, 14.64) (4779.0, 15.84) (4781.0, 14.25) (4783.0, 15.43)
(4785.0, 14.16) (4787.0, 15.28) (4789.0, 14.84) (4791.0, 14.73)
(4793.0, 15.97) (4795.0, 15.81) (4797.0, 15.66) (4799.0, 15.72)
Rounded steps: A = 18.1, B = 15.3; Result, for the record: 0.07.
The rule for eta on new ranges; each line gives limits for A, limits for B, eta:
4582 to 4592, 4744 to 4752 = 0.08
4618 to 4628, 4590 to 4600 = 0.02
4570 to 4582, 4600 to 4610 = 0.02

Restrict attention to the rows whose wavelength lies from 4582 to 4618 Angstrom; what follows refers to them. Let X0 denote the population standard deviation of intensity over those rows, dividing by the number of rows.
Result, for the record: 1.0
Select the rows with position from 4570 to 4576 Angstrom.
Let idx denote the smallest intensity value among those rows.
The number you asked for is 17.37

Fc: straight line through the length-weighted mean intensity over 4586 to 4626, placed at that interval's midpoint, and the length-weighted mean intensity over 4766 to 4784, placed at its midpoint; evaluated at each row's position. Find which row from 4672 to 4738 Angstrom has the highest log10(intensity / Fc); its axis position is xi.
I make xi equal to 4683.0 Angstrom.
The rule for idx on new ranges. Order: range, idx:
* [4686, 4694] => 15.14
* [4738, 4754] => 14.16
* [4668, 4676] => 13.53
